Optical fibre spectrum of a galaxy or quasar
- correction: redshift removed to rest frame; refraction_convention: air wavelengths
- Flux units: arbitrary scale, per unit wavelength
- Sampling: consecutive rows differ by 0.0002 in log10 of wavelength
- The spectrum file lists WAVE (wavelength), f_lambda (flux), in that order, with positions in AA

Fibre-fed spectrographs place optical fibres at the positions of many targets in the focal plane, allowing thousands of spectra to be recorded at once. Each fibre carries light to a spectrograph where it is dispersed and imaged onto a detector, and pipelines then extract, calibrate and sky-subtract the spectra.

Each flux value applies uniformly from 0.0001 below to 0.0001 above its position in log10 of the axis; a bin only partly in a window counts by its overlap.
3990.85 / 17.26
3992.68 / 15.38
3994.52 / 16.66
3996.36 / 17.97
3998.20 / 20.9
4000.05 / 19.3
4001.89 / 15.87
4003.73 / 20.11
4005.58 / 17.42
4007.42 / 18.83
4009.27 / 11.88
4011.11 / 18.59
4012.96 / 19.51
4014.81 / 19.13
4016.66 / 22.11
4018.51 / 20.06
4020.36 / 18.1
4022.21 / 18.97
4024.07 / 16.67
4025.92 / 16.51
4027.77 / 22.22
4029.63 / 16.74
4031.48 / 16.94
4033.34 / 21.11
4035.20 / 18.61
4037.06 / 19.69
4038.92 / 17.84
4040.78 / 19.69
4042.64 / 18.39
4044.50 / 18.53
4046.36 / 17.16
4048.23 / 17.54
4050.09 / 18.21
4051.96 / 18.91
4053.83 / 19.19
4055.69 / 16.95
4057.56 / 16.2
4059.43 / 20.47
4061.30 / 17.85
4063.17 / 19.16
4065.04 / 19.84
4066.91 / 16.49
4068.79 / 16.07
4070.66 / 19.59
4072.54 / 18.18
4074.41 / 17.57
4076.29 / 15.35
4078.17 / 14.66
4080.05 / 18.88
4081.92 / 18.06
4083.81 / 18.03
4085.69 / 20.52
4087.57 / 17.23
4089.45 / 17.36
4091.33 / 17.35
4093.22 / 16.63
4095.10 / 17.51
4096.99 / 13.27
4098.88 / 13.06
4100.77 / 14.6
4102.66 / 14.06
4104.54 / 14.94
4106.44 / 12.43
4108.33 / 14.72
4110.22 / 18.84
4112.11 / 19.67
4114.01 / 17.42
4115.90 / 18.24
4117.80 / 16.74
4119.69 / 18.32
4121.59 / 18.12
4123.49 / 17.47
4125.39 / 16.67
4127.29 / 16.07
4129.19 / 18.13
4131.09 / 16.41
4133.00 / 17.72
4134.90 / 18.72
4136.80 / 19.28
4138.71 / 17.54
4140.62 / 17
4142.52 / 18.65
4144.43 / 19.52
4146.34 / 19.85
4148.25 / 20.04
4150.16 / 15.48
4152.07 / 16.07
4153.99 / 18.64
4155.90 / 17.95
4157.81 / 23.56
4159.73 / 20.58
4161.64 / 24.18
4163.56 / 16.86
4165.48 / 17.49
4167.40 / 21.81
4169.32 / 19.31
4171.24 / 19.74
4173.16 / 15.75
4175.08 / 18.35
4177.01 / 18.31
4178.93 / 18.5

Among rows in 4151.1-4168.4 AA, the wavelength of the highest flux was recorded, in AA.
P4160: 4161.64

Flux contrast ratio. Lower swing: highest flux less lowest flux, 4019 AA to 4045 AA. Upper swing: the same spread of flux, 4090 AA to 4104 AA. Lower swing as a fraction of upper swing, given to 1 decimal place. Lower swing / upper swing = 1.3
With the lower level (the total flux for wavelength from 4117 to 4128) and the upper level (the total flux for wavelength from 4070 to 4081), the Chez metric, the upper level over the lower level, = 1.01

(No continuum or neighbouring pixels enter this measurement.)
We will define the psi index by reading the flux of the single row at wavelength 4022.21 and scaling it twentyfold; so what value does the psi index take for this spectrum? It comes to 379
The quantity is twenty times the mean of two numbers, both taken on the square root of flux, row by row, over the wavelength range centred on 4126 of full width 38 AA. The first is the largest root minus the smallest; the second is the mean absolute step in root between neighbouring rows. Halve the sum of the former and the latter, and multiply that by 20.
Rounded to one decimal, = 7.5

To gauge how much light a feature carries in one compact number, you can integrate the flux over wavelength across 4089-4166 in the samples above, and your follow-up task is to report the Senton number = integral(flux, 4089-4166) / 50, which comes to 27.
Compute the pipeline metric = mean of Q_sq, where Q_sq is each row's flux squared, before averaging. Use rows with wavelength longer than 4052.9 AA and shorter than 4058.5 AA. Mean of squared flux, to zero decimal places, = 306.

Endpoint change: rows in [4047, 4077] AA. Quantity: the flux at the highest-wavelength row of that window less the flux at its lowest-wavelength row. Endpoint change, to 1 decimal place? -2.2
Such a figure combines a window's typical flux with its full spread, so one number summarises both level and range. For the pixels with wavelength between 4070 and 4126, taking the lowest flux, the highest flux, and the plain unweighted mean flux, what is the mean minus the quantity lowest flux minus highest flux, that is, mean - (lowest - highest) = 24.9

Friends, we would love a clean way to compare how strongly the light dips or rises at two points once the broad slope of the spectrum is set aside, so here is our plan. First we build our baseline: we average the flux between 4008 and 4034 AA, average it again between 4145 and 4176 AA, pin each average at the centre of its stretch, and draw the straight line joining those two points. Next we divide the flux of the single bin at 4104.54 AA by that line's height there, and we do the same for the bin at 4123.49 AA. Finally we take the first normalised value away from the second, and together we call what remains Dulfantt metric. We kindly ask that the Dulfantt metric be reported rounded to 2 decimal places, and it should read 0.13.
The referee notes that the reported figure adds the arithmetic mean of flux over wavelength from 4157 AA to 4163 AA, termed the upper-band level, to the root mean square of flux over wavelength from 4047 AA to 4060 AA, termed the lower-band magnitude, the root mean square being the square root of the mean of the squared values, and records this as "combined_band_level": 41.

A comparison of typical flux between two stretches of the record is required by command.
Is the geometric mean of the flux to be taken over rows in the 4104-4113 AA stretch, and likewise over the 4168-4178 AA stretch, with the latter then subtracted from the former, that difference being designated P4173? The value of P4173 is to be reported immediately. -2.3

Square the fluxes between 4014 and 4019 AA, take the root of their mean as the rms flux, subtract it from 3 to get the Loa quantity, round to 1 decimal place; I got -17.5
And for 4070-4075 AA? -15.5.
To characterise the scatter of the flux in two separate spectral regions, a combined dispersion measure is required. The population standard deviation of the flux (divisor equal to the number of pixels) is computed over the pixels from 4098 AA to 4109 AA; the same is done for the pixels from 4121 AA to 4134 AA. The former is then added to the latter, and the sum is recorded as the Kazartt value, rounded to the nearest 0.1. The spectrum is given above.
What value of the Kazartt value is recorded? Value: 1.7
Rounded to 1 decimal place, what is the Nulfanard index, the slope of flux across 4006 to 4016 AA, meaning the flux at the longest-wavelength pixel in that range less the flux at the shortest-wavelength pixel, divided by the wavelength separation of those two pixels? 0.0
